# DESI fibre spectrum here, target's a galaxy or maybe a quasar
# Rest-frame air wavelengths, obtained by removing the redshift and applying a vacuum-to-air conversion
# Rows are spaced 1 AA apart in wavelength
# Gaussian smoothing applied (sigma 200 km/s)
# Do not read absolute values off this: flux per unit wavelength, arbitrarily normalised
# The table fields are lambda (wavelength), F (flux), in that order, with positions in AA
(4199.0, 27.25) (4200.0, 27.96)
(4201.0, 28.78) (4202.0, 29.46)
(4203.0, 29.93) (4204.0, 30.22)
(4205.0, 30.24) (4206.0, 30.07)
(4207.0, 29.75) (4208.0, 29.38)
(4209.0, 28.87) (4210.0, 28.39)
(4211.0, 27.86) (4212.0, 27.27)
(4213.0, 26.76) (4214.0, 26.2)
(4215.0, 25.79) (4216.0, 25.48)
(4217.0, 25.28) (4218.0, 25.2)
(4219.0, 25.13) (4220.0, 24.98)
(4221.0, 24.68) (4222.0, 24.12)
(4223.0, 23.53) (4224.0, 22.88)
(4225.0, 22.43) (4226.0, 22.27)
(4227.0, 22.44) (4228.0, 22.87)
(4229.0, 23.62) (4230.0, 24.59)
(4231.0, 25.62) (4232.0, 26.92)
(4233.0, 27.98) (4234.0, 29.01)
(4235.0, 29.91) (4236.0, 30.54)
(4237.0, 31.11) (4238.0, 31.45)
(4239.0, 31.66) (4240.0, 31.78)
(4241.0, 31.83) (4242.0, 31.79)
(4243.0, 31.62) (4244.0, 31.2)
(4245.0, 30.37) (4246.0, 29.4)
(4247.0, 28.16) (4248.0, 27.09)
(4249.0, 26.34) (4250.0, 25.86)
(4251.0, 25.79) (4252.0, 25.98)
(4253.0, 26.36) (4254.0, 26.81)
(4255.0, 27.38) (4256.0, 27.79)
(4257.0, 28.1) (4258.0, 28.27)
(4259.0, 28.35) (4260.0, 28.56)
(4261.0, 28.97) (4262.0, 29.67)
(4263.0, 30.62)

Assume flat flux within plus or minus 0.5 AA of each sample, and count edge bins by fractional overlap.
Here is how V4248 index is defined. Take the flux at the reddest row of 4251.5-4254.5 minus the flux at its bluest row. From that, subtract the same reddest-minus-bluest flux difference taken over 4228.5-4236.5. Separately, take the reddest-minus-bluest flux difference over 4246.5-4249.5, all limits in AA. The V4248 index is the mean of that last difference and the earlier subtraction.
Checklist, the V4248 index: -4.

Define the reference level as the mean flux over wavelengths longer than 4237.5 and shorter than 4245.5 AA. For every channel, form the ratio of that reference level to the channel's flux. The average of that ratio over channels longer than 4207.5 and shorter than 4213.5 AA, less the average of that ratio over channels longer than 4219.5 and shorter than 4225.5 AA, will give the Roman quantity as -0.20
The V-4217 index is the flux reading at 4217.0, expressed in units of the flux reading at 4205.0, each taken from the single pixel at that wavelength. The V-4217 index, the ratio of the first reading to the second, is 0.84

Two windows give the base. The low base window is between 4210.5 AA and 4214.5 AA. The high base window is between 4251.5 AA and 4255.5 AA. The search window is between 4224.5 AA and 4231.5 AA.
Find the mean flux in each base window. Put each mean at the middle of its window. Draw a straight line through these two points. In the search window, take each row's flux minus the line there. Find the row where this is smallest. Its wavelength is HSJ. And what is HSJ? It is 4226.0 AA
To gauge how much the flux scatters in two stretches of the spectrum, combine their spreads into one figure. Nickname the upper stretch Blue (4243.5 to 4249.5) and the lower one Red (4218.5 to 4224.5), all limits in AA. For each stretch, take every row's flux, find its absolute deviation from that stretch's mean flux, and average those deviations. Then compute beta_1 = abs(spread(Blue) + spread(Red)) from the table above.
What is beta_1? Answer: 2.3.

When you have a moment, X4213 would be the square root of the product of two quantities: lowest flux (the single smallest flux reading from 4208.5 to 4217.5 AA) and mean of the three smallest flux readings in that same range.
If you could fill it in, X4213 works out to 25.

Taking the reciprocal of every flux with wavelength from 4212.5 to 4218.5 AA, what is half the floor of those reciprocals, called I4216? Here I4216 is 0.0187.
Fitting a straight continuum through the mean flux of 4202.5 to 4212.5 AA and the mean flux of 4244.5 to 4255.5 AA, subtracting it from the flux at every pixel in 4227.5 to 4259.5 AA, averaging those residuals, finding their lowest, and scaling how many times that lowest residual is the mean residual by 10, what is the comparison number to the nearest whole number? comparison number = -70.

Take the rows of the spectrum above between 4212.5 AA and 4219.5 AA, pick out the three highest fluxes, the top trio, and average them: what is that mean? 26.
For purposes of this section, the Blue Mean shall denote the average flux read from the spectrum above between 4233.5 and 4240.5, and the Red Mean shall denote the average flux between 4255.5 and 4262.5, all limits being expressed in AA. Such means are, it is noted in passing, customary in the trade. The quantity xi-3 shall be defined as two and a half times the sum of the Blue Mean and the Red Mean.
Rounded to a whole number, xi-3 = 148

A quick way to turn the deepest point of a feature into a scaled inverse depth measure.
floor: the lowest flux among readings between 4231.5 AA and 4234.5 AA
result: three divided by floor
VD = 0.111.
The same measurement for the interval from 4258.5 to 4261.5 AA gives 0.106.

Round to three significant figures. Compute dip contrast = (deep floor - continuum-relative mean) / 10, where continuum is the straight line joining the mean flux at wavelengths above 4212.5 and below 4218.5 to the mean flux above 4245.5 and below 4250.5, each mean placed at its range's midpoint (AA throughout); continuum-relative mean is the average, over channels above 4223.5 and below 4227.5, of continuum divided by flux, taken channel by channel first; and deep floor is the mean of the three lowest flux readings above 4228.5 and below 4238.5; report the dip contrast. 2.34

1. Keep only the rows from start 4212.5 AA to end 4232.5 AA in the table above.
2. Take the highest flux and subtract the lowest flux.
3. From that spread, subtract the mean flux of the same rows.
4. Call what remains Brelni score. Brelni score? -20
